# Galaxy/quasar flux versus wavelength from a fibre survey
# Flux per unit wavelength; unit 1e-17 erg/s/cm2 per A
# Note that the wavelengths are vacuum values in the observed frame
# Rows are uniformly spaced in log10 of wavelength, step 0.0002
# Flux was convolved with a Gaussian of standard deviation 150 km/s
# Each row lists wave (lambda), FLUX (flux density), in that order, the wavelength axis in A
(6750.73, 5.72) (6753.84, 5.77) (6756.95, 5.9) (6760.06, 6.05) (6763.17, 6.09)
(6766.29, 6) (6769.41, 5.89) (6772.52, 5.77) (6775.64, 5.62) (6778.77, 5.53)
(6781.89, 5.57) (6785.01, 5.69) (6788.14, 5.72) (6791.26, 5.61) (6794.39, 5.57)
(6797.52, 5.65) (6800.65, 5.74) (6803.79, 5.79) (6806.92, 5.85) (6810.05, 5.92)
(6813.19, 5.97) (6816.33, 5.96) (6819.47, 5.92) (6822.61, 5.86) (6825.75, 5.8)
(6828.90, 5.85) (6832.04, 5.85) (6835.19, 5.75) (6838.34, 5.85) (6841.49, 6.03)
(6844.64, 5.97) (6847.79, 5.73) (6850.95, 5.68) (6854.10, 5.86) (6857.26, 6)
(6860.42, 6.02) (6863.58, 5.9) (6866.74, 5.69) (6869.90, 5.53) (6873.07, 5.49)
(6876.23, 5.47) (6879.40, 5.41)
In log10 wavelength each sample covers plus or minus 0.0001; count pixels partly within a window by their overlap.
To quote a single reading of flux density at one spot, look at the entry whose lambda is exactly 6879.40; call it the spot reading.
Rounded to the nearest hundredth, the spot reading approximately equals 5.41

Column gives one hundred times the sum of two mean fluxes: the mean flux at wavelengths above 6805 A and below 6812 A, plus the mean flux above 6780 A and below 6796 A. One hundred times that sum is 1152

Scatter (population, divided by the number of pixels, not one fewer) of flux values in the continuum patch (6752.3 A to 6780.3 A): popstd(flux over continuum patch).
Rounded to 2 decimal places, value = 0.18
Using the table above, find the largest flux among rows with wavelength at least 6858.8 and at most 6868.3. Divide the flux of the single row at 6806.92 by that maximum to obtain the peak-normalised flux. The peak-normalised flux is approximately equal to 0.97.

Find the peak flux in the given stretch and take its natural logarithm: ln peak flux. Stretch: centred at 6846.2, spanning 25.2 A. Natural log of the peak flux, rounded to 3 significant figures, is 1.80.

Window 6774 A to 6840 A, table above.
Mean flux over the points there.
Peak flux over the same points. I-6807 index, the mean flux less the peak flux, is -0.205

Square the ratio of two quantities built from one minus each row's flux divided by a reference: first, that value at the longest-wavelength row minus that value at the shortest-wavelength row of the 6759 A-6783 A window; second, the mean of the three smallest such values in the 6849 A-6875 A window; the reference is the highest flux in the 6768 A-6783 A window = 33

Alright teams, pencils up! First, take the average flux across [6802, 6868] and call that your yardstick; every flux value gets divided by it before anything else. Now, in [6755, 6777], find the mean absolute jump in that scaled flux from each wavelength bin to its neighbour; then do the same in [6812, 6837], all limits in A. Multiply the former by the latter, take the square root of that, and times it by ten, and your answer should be 0.121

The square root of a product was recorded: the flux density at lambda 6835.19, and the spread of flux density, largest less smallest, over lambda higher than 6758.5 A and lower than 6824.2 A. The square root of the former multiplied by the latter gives 1.79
